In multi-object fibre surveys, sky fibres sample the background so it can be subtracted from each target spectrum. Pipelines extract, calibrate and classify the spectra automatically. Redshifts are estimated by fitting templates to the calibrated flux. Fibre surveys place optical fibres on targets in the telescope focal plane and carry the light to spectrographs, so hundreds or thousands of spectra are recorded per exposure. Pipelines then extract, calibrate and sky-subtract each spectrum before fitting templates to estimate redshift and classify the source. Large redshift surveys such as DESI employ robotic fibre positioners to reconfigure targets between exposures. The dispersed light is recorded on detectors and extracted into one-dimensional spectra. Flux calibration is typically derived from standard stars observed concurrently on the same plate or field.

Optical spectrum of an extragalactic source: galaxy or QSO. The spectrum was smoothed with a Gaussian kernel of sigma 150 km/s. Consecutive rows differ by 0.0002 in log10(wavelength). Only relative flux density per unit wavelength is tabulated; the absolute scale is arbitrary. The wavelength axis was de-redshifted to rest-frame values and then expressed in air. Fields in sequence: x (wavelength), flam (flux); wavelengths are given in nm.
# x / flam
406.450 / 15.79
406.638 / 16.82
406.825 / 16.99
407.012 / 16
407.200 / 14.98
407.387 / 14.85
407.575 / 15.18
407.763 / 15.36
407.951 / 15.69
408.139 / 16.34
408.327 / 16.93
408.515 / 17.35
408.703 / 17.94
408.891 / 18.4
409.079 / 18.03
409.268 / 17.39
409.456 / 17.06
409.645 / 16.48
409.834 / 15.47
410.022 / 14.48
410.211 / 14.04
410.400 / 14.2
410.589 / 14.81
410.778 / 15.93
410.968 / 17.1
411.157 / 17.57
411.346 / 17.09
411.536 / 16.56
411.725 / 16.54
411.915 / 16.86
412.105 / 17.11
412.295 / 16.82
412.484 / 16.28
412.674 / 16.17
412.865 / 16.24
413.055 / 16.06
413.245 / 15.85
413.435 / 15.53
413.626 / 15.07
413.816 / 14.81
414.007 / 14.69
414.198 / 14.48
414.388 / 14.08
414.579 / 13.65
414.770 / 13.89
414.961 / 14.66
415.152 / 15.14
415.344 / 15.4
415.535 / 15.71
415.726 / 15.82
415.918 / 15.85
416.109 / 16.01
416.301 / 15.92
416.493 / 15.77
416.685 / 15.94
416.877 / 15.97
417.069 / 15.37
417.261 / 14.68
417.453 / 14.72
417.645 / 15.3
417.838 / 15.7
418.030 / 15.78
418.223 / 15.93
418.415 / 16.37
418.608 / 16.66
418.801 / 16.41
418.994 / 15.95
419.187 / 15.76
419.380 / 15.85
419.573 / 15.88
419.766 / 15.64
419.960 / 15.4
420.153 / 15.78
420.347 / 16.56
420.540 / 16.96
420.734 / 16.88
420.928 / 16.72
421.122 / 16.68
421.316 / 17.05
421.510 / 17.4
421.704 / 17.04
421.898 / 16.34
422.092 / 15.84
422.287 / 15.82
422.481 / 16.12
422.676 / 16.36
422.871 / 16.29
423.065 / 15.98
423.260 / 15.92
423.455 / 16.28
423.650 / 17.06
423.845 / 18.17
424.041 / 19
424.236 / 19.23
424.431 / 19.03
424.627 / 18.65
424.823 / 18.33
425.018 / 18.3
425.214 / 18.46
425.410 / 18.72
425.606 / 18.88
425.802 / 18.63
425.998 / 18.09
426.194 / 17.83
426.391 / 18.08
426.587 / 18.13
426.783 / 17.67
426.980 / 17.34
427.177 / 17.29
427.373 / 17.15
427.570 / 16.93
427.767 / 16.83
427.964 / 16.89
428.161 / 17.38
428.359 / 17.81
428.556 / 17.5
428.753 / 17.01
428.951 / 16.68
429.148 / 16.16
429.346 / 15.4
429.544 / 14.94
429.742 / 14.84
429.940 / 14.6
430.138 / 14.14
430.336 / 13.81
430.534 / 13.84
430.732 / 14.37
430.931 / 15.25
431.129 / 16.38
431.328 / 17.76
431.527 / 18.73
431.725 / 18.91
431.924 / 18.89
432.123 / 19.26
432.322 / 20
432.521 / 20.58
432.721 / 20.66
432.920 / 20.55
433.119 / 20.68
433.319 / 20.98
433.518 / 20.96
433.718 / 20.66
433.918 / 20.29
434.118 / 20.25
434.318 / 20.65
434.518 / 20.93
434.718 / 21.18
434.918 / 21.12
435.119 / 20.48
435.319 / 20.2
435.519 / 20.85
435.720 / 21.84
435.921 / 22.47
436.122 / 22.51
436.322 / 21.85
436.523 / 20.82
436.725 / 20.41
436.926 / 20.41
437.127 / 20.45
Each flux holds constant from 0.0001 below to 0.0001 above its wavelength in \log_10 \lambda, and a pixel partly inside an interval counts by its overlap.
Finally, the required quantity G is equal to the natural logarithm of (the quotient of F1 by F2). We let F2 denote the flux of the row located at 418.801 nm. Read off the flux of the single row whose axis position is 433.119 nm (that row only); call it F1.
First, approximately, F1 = 20.68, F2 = 16.41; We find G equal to 0.23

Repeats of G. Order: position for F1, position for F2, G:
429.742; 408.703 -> -0.19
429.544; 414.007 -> 0.02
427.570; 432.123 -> -0.13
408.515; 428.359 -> -0.03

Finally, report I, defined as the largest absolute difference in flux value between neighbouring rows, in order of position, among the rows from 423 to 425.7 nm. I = 1.1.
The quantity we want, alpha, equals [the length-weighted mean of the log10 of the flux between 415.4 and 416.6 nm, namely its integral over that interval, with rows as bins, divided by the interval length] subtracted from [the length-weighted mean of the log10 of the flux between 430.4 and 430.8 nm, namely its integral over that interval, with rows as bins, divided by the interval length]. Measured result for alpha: -0.05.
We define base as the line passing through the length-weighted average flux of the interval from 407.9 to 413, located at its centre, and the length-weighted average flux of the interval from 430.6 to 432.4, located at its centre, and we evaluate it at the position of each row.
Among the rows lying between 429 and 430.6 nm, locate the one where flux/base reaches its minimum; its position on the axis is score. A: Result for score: 430.336 nm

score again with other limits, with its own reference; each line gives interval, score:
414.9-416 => 414.961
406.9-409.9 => 407.387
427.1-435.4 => 430.336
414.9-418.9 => 417.261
